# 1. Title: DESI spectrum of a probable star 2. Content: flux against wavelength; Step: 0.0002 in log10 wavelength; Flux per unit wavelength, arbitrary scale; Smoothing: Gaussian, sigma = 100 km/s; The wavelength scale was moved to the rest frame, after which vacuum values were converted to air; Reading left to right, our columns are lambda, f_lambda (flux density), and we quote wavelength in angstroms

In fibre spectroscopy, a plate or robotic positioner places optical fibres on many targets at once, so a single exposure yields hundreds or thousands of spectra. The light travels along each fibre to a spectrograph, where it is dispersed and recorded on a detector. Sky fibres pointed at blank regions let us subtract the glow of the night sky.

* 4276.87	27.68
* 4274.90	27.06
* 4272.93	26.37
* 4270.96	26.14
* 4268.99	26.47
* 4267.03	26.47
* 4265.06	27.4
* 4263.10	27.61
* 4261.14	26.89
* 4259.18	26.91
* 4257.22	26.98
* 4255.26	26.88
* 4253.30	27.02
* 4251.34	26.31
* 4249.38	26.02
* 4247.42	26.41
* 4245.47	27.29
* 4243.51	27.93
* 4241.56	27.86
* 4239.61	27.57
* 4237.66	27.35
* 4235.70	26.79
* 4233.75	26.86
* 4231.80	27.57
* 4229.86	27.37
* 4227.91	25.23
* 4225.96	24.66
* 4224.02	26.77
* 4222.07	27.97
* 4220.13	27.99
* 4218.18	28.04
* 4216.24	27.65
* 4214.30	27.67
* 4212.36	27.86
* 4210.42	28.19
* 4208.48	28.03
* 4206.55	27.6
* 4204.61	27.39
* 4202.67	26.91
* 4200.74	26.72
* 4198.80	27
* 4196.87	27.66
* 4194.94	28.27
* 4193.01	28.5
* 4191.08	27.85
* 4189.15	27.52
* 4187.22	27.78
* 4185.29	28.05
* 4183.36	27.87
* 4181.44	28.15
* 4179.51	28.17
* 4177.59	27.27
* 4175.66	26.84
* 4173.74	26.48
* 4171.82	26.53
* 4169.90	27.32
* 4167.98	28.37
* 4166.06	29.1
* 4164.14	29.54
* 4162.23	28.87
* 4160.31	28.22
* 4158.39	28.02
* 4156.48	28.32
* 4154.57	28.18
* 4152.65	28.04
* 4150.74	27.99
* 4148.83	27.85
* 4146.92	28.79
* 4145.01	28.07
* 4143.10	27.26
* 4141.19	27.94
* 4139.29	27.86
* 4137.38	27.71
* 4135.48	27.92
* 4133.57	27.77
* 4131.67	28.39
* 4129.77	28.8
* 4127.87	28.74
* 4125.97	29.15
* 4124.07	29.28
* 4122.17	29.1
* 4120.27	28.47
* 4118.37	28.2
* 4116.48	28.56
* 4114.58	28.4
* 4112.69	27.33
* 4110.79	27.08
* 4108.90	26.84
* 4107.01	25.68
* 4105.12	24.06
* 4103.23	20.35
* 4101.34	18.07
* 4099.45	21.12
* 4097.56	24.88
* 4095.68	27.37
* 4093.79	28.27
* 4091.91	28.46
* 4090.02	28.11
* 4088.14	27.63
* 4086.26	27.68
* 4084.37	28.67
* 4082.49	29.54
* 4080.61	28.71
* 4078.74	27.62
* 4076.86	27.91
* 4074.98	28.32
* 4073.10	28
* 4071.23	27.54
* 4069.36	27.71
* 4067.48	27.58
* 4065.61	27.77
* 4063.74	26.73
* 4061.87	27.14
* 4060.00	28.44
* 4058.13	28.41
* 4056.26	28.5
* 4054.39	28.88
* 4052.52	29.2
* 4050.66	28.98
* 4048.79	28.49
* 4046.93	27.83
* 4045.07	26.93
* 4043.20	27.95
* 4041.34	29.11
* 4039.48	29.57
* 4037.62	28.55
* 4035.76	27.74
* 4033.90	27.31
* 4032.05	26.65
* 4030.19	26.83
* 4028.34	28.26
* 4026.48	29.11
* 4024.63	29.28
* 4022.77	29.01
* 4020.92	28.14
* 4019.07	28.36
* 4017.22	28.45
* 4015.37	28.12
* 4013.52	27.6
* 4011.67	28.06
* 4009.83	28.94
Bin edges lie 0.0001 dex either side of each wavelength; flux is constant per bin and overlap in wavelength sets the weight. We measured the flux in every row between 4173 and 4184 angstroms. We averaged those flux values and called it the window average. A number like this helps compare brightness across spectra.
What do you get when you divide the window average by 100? 0.275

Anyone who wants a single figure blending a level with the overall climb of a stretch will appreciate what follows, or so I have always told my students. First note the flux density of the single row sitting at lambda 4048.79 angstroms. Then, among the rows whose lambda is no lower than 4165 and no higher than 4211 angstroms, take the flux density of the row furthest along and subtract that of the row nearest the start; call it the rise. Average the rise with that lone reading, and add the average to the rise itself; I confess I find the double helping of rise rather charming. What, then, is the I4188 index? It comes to 12.9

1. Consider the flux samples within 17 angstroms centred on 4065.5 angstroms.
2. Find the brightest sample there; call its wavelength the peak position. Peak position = 4060.00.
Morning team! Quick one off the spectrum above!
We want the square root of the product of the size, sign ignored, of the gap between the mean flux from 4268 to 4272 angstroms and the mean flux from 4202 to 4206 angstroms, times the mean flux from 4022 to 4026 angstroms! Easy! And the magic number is 5.0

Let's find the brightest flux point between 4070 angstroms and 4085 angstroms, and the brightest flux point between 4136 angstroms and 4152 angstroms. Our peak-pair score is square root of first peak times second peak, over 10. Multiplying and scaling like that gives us 2.92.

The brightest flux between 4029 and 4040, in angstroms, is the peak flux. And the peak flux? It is 29.57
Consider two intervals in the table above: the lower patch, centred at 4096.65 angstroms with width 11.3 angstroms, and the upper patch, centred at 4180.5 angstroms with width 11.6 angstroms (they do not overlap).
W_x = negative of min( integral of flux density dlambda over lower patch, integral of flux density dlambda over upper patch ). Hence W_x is -279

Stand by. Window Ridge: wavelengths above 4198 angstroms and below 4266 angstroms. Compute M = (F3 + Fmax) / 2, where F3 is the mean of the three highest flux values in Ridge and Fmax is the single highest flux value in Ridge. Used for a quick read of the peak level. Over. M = 28.1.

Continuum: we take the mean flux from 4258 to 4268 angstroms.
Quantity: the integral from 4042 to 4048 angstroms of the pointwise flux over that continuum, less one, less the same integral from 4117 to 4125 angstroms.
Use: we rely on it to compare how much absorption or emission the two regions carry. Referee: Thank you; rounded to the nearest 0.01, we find -0.37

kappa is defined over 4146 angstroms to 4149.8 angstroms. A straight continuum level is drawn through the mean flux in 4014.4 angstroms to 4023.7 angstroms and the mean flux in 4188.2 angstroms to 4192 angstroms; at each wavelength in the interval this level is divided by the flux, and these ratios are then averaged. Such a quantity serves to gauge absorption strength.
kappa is 0.98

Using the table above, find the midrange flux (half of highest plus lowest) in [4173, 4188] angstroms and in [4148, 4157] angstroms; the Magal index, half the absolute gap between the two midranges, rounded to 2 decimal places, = 0.38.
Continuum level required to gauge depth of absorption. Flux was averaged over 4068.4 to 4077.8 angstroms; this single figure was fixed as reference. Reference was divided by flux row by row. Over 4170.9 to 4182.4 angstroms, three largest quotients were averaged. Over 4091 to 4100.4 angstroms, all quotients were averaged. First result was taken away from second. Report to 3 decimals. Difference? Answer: 0.038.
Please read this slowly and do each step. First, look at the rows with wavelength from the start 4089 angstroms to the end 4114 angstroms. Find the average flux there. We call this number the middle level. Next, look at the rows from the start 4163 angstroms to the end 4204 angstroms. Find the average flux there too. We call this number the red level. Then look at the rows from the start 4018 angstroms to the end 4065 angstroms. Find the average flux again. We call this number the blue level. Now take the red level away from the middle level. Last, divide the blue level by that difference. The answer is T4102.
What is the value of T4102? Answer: -11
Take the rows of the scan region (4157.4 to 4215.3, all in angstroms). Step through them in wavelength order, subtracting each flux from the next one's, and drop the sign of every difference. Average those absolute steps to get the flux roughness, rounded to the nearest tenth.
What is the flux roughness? 0.4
